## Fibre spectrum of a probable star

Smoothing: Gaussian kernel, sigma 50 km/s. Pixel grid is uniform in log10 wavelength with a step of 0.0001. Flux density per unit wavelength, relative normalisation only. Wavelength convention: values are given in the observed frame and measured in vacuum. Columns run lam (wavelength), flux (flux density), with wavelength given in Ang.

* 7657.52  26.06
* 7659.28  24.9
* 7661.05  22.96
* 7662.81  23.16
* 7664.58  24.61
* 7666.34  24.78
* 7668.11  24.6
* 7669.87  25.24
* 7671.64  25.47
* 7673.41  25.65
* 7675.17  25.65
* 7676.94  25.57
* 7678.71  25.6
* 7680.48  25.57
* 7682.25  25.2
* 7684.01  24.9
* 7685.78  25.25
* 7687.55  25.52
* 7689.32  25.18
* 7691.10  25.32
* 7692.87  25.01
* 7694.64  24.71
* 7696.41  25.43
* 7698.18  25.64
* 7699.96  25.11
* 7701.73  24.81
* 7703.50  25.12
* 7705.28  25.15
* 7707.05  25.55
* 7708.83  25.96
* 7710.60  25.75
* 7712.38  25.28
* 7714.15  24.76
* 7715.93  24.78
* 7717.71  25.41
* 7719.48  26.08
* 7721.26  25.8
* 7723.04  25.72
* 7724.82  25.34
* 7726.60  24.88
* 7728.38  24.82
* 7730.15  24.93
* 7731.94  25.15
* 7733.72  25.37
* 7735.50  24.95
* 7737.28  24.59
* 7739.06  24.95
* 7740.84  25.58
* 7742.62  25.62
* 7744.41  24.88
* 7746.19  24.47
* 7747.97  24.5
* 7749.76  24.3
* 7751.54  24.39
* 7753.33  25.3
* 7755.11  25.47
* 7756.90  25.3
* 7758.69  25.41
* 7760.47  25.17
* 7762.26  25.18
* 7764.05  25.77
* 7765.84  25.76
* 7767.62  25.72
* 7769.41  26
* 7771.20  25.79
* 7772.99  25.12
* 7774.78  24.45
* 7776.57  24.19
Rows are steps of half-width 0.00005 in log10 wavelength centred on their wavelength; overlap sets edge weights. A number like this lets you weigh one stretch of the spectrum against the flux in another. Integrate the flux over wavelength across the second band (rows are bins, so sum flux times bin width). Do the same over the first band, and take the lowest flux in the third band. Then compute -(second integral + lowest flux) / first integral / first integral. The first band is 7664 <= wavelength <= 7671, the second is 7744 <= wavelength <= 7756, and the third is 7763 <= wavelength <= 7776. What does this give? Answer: -0.011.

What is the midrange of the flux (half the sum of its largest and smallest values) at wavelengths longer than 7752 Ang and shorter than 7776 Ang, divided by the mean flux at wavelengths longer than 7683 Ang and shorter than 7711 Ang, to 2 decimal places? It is 1.00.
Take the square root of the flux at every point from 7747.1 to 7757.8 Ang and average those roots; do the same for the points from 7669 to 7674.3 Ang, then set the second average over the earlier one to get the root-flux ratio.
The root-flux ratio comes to 1.012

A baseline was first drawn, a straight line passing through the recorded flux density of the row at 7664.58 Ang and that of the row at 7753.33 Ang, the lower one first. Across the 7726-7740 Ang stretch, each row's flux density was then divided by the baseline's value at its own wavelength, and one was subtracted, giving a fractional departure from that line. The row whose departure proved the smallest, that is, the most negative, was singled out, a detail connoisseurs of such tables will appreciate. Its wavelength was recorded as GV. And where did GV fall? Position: 7737.28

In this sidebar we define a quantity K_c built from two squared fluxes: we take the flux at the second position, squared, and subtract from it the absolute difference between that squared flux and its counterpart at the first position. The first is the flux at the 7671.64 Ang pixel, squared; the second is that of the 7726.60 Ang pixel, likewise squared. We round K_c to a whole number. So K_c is 589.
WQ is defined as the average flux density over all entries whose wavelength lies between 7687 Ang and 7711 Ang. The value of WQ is 25.3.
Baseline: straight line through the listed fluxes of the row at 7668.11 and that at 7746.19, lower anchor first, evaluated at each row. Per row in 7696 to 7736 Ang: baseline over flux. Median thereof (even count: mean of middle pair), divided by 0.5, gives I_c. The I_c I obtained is 1.94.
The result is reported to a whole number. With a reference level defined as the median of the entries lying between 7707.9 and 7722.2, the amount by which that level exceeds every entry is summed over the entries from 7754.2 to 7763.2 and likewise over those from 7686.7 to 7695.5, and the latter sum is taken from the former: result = -1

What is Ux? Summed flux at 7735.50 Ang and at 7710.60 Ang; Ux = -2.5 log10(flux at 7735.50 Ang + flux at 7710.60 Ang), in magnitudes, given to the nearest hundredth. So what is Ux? -4.26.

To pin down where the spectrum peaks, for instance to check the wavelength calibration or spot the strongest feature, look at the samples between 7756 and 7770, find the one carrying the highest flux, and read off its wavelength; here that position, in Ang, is 7769.41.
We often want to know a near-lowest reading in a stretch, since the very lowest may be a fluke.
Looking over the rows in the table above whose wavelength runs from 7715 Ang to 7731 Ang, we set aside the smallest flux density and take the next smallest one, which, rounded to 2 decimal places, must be 24.82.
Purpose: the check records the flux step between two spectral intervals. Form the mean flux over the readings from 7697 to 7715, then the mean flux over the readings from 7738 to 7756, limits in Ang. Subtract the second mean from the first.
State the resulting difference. 0.37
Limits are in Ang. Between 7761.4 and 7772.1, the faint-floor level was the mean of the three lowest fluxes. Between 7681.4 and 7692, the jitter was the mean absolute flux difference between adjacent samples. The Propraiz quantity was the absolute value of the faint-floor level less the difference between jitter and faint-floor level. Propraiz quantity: 50.8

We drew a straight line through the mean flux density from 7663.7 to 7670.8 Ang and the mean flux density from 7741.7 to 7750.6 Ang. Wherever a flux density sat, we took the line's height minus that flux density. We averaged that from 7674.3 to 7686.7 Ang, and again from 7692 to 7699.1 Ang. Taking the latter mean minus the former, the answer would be 0.18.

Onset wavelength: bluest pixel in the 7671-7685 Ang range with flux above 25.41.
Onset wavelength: 7671.64 Ang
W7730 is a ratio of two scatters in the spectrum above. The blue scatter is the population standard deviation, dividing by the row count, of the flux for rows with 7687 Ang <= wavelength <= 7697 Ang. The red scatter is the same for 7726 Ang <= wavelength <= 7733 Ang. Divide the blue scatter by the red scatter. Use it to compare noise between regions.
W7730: 2.2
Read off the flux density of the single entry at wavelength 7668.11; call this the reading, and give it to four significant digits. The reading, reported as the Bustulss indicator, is 24.60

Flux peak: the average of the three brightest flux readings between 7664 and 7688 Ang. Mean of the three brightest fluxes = 25.6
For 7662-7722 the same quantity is 25.9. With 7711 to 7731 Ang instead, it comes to 25.9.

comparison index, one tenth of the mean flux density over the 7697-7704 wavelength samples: 2.52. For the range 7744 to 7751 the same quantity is 2.45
